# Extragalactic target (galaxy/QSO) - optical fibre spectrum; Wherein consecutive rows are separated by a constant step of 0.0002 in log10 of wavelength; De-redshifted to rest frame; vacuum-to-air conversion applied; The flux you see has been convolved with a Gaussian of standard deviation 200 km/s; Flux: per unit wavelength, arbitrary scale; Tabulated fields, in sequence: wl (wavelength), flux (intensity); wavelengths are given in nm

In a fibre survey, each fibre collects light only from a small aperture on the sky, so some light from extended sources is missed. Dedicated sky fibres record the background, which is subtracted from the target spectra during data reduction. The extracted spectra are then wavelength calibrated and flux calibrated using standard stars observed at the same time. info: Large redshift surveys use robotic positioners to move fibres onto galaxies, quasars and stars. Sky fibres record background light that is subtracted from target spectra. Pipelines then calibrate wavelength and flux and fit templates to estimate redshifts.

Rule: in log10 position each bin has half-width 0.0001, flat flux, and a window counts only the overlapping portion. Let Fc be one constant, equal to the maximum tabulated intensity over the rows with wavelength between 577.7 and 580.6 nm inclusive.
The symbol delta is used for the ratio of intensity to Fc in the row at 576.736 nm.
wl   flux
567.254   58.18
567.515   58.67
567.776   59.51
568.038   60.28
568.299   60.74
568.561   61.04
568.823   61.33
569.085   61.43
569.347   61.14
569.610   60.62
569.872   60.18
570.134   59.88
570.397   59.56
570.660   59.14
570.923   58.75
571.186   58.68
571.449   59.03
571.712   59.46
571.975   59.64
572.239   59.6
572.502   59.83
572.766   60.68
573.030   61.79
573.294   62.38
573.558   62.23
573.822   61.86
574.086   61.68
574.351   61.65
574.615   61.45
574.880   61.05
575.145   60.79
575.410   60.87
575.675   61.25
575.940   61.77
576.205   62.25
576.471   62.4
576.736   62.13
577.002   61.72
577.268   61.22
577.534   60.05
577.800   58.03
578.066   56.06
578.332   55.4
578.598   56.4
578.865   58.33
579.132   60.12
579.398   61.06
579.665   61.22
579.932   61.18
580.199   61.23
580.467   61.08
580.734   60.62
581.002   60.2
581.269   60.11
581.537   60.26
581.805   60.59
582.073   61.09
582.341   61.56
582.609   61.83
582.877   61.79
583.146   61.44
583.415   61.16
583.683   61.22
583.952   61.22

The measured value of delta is 1.01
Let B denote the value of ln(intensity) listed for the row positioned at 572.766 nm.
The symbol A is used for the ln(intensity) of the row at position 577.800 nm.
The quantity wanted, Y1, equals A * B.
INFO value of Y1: 16.67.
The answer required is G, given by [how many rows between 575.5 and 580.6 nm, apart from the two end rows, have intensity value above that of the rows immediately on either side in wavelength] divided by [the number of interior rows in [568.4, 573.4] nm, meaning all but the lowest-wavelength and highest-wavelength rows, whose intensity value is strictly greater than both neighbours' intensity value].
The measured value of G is 1.5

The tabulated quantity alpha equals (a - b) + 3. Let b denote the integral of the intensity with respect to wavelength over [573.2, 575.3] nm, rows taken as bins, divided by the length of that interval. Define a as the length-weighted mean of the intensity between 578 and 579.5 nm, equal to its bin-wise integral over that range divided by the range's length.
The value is -0.7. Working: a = 57.9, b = 61.6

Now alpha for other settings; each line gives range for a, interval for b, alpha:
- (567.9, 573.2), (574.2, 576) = 1.9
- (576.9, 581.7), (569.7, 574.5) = 2.3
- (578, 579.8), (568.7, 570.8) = 1.1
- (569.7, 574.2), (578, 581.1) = 3.8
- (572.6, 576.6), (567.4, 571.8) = 4.6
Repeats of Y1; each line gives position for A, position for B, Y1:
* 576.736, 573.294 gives 17.07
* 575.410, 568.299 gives 16.87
